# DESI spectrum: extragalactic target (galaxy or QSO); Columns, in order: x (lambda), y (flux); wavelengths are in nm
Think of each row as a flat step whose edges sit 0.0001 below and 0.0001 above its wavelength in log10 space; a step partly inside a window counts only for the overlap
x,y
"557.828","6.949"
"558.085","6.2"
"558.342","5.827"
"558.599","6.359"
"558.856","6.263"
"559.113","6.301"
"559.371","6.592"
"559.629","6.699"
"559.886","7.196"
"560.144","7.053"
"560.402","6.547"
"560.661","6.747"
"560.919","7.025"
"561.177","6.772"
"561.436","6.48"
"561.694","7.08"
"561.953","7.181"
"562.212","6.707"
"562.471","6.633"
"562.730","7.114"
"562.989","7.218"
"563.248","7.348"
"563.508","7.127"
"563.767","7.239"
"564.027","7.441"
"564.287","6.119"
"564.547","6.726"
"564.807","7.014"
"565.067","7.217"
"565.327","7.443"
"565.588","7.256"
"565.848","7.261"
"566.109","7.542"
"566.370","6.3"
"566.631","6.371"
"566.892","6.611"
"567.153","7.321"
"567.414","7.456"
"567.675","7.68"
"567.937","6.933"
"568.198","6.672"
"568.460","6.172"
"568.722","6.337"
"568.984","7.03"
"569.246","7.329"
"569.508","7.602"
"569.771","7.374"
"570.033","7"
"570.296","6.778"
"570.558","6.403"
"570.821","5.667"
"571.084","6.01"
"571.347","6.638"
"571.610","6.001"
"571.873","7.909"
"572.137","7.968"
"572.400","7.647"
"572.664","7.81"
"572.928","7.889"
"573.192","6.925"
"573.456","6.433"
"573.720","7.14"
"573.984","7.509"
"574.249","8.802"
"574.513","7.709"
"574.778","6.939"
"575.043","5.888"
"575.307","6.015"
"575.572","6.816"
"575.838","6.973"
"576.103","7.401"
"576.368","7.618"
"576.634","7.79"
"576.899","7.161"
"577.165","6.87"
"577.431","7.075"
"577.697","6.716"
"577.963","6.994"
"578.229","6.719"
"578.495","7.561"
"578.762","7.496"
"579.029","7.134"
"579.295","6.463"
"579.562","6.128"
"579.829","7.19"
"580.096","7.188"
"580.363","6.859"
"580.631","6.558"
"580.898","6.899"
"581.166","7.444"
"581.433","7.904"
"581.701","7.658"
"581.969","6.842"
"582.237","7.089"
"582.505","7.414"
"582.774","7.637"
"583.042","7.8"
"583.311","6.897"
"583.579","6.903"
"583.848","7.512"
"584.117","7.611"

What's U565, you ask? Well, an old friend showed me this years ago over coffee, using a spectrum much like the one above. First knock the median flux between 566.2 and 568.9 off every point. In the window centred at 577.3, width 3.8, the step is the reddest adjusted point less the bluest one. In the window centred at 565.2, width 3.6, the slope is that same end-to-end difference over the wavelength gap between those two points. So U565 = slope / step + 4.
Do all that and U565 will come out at 3.52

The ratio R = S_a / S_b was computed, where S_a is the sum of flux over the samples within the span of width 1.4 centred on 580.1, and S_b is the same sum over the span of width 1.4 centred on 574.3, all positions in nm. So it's 0.89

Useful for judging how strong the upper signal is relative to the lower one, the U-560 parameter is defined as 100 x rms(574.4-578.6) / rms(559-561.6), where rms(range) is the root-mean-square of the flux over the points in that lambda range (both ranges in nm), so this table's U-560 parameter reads 104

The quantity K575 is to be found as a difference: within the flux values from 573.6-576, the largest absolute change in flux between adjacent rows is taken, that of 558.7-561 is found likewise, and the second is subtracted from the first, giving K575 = 0.8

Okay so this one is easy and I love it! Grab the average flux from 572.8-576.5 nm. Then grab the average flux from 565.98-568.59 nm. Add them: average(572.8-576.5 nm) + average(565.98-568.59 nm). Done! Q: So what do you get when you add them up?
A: 14.1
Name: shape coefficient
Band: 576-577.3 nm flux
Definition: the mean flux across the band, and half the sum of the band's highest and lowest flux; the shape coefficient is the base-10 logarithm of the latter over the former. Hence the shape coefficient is -0.002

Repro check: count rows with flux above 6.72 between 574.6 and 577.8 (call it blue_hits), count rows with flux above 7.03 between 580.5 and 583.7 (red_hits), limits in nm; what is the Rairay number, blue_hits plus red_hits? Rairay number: 16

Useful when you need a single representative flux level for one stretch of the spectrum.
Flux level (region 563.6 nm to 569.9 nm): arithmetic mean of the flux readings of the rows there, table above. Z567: 7.02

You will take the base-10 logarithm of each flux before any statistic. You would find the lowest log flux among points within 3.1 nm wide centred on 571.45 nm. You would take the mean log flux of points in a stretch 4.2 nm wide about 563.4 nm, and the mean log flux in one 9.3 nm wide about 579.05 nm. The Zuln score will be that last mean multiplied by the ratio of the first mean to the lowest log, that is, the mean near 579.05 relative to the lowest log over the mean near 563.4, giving 0.952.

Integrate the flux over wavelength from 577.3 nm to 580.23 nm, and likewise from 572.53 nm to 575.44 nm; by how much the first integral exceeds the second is -0.5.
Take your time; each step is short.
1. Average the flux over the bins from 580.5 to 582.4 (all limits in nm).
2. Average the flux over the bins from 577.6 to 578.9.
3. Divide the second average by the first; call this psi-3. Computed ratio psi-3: 0.99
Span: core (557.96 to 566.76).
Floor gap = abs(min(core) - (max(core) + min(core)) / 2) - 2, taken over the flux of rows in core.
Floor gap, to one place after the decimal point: -1.1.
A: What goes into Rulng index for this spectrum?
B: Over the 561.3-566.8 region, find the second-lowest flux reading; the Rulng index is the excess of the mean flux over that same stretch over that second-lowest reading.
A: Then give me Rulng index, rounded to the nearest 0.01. 0.69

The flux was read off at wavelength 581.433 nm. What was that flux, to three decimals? 7.904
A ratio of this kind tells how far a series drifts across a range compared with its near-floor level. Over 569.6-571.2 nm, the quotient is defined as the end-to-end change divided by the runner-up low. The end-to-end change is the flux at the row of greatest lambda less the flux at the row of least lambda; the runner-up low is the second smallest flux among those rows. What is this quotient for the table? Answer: -0.23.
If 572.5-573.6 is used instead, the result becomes -0.20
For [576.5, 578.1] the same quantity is -0.12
